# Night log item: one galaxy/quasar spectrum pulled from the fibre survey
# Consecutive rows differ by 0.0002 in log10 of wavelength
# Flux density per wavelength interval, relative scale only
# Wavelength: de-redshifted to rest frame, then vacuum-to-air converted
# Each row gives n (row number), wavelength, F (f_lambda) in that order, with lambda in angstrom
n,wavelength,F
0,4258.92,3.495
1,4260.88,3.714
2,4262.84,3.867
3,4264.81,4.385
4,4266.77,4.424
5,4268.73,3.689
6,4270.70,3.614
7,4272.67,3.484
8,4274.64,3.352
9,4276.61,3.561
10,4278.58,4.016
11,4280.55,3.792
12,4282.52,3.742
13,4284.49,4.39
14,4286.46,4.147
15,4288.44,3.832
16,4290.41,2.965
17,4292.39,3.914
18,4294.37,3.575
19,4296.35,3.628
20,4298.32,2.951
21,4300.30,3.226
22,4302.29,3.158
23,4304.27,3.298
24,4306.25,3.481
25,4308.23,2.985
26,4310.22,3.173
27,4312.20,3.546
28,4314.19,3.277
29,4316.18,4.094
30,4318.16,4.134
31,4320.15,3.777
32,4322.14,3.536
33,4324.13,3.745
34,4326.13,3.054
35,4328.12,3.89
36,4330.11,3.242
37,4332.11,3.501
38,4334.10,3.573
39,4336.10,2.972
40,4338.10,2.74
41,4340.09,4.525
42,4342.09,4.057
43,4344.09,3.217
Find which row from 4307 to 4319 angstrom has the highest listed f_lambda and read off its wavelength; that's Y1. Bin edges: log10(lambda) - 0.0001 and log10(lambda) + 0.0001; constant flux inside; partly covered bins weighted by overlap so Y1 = 4318.16 angstrom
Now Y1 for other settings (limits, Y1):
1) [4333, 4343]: 4340.09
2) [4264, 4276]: 4266.77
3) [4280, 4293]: 4284.49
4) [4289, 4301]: 4292.39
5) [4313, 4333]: 4318.16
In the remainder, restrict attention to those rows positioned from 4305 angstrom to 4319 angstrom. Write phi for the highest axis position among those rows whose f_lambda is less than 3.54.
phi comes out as 4314.19 angstrom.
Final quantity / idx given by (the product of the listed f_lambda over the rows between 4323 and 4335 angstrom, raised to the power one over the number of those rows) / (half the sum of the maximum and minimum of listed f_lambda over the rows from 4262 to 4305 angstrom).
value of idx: 0.95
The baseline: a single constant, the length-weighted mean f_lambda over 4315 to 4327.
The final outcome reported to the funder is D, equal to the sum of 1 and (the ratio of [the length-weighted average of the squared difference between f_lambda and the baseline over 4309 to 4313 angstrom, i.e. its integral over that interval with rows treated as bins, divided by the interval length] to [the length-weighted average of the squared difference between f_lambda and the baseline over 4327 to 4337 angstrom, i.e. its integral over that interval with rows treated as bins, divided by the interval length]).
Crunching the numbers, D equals 2.1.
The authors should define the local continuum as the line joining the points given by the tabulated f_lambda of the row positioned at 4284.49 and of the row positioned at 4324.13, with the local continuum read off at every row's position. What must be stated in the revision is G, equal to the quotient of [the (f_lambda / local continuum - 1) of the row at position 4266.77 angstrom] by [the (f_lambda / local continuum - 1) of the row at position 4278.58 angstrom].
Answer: 0.5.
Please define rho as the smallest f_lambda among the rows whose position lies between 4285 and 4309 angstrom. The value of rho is 2.951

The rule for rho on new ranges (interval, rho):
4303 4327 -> 2.985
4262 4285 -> 3.352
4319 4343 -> 2.74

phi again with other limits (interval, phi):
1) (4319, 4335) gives 4332.11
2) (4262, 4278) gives 4274.64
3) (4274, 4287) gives 4274.64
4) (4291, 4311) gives 4310.22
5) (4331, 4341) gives 4338.10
